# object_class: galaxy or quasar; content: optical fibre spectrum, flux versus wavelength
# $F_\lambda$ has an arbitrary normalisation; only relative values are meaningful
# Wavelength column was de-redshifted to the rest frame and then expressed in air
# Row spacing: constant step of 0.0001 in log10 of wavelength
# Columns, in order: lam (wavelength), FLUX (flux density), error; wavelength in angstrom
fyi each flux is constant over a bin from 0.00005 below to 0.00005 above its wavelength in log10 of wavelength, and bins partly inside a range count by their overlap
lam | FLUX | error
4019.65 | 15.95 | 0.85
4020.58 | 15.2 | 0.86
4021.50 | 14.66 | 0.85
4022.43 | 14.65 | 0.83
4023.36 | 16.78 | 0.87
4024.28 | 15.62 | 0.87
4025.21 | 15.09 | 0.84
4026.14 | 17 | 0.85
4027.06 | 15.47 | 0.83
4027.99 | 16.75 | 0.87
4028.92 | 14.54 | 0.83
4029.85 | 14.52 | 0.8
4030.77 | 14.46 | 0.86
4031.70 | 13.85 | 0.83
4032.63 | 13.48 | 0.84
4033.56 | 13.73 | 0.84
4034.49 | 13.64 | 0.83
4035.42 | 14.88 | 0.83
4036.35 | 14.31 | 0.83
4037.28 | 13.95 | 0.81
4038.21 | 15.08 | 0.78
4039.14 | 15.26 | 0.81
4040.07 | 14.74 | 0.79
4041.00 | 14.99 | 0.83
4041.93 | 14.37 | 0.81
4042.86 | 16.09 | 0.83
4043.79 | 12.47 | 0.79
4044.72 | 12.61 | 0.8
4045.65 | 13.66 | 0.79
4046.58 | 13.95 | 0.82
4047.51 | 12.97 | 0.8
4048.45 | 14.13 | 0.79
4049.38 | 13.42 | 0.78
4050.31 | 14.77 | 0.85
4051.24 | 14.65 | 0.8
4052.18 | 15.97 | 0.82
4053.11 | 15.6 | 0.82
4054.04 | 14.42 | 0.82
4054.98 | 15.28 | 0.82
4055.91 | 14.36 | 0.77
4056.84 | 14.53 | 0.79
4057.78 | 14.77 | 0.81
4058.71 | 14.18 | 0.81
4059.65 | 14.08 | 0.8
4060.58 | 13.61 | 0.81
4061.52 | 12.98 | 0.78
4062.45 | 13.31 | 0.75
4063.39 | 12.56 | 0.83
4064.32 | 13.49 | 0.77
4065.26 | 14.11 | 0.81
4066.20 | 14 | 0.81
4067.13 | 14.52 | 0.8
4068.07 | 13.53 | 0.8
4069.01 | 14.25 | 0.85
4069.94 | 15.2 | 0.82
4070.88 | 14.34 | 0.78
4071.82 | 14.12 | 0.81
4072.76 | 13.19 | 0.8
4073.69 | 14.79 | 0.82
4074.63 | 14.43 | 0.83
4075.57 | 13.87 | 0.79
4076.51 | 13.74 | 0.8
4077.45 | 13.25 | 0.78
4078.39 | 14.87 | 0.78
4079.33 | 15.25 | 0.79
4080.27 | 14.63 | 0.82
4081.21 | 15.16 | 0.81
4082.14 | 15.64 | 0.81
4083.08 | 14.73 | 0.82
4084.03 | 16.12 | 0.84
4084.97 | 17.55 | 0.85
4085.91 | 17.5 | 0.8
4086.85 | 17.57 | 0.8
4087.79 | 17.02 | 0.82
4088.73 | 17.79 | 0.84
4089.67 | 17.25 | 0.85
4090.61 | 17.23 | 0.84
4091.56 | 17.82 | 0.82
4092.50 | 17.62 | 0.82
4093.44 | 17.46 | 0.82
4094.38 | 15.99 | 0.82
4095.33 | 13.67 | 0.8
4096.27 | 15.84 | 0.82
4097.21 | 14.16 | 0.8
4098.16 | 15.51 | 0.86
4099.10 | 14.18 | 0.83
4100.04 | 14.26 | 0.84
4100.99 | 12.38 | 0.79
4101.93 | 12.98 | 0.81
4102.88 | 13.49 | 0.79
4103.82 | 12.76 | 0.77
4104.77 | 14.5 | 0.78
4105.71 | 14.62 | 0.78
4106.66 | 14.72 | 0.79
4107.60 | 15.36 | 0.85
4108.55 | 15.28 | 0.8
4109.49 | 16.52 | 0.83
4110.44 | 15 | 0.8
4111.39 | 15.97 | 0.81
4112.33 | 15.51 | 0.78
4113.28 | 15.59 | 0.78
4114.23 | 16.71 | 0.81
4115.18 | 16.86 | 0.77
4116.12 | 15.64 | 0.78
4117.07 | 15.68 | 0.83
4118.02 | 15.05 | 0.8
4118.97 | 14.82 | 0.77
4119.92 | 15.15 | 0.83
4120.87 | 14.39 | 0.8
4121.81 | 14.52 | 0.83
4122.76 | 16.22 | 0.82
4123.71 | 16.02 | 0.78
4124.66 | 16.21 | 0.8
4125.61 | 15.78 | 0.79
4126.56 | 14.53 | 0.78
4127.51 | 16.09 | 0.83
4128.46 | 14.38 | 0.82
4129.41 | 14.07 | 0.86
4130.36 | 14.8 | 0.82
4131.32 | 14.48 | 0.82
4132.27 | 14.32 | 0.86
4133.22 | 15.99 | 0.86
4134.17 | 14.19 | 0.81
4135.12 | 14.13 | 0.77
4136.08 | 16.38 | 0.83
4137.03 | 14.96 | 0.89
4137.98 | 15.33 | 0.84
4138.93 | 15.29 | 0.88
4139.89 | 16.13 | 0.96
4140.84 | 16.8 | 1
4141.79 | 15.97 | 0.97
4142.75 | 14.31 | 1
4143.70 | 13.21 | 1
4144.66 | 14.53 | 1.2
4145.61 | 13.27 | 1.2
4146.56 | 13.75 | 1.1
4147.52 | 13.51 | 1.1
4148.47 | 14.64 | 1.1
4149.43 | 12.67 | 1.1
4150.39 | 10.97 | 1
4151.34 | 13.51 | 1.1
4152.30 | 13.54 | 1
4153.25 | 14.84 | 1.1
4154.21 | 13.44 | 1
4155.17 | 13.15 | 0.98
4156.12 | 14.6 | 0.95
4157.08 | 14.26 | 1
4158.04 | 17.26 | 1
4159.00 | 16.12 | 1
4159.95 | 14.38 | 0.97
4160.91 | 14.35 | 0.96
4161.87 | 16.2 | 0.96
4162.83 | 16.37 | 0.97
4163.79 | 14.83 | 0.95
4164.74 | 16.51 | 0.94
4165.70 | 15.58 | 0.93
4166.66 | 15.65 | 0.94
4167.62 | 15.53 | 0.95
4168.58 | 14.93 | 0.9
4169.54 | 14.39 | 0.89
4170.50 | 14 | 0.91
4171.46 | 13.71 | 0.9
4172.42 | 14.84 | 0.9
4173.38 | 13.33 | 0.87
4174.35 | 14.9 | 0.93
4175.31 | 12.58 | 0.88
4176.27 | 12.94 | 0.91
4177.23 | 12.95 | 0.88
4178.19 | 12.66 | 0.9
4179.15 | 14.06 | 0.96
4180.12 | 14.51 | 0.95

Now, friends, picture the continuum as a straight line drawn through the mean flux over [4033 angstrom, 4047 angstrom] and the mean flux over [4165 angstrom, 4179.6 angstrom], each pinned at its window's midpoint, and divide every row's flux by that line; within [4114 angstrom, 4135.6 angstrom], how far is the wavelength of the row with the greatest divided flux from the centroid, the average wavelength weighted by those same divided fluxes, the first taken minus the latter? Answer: -9.3 angstrom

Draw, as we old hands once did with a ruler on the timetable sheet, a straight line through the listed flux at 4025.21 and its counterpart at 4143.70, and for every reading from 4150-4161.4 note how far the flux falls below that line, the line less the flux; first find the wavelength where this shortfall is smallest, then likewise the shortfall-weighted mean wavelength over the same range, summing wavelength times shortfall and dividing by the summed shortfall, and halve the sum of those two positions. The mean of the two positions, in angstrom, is 4158.3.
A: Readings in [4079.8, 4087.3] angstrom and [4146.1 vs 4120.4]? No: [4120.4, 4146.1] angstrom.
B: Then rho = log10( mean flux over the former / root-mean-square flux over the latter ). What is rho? 0.029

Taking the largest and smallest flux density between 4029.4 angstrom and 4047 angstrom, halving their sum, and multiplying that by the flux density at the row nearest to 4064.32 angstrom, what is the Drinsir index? 193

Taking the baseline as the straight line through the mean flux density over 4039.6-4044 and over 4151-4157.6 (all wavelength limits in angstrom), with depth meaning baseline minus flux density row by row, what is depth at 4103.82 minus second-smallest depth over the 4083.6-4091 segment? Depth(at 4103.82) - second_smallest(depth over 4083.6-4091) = 4.7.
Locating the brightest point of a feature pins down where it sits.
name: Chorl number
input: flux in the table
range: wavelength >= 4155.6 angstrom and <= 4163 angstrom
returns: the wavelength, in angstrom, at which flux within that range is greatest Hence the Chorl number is 4158.04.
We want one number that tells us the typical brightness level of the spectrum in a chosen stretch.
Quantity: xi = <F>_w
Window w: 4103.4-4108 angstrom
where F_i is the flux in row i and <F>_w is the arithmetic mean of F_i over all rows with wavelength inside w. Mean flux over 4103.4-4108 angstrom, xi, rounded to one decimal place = 14.4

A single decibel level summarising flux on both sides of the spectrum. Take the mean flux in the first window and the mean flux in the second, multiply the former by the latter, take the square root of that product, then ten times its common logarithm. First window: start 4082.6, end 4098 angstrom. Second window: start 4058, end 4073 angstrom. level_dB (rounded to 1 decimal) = 11.8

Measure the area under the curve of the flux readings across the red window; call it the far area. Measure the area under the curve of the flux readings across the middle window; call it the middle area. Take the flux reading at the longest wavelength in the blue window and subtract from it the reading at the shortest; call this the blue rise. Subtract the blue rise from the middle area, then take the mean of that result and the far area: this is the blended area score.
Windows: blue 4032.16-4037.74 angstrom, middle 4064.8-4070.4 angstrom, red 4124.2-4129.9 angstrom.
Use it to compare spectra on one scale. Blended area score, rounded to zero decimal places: 83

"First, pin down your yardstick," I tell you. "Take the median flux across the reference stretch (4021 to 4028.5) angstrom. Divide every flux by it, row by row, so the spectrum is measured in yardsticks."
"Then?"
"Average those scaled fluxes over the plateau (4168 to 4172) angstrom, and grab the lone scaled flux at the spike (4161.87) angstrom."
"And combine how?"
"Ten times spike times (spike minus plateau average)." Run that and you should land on 1.3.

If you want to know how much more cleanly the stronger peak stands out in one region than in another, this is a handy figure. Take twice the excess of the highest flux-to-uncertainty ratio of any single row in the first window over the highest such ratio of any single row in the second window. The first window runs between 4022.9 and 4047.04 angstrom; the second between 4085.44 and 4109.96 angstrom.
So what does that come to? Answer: -3.9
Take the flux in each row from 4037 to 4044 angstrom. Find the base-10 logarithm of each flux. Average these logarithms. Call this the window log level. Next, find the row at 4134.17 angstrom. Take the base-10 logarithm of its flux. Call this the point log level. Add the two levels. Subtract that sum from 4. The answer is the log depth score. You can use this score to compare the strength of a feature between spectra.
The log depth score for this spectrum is 1.68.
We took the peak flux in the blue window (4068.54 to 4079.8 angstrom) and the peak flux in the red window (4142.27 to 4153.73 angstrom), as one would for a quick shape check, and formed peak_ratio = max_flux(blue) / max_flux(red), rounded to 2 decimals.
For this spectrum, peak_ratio 1.03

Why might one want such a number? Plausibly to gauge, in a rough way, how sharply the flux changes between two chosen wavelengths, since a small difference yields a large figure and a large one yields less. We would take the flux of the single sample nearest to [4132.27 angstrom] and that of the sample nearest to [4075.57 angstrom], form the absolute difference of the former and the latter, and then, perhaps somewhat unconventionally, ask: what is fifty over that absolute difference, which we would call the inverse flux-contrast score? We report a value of 111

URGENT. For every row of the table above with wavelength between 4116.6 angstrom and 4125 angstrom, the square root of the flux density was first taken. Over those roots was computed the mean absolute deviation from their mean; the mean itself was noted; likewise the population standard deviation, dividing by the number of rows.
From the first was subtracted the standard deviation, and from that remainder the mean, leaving -3.92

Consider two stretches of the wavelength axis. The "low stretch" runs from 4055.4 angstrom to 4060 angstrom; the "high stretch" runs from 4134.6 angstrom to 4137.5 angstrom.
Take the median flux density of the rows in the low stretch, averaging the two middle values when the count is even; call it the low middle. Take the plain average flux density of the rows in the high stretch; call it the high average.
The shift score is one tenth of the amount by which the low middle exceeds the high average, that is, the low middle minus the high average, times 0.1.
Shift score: -0.08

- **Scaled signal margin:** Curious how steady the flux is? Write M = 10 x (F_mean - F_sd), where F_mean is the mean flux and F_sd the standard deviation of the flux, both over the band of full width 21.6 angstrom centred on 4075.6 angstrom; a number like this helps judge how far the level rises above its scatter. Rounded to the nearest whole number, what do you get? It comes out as 136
